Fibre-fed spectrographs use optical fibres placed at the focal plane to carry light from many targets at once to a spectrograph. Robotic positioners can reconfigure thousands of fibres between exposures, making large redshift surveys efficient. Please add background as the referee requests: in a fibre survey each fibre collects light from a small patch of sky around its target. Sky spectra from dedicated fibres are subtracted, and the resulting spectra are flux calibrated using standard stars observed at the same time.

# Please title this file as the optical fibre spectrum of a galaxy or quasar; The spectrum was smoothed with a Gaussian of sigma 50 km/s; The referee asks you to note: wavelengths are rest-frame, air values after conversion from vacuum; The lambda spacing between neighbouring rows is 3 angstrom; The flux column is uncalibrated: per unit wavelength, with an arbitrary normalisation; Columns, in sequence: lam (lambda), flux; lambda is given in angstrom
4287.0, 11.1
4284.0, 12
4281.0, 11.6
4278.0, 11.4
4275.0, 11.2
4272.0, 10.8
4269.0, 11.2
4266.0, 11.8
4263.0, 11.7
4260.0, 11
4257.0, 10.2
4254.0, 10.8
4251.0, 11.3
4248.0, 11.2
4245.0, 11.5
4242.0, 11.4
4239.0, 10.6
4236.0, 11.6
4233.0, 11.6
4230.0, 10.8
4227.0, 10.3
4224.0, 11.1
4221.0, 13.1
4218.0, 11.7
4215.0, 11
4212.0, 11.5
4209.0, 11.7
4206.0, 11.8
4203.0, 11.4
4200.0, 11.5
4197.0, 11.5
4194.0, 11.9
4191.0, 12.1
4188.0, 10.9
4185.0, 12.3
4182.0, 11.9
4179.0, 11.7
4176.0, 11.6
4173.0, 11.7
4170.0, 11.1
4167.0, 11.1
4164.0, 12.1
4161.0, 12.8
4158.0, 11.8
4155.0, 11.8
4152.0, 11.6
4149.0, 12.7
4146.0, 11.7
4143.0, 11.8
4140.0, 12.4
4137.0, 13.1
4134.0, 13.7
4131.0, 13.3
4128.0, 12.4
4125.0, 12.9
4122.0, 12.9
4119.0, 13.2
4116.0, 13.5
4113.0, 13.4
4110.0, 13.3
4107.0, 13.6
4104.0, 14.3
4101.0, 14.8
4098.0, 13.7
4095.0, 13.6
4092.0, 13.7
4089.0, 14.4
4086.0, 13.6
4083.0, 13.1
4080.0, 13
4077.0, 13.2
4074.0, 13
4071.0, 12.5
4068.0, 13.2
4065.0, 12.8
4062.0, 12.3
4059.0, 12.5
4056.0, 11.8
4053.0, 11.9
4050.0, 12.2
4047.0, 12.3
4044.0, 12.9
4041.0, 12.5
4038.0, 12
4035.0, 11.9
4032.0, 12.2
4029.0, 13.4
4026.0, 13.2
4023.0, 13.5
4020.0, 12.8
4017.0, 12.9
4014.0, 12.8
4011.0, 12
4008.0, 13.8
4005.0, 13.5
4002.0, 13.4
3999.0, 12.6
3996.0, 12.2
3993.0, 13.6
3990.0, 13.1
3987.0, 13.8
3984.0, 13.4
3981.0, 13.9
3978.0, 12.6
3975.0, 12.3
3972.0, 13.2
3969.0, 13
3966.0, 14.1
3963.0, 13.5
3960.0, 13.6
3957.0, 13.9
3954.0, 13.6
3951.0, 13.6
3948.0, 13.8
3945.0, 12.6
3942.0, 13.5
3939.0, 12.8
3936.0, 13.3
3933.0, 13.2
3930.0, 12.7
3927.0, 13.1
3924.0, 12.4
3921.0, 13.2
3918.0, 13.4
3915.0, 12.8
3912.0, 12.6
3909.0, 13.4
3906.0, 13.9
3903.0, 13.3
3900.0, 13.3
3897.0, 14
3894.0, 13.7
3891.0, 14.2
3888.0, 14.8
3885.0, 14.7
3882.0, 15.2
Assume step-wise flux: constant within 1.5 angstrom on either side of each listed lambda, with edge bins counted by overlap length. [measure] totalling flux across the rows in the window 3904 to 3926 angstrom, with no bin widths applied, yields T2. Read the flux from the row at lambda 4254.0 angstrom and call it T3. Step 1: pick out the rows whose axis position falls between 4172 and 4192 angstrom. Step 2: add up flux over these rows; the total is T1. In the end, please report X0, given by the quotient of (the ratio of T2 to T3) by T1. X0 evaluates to 0.103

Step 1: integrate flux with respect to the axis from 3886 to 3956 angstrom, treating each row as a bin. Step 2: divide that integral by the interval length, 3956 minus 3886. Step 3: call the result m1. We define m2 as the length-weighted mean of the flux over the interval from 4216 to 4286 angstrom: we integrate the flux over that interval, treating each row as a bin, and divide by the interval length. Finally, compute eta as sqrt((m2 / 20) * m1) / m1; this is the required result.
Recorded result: 0.206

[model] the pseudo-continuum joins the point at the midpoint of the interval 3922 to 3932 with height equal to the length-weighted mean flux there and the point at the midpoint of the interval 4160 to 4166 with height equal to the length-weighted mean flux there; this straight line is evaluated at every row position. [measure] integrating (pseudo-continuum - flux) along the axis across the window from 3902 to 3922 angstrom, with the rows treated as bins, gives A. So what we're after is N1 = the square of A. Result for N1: 70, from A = -8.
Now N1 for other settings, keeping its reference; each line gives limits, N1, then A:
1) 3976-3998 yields 138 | -12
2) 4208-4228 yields 190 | 14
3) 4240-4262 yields 555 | 24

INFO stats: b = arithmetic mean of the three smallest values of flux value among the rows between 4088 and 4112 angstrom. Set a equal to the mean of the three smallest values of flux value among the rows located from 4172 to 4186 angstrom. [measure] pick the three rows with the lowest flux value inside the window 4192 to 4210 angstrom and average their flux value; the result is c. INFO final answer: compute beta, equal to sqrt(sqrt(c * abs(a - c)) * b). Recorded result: 4.52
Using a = 11.7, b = 13.5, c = 11.5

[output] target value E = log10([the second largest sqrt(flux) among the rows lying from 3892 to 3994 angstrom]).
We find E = 0.573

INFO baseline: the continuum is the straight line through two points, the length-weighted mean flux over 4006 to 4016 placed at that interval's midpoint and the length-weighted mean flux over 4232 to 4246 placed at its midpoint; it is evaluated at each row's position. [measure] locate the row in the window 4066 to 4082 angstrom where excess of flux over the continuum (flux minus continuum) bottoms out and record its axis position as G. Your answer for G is 4071.0 angstrom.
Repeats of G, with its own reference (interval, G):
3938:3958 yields 3945.0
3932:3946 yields 3945.0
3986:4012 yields 4011.0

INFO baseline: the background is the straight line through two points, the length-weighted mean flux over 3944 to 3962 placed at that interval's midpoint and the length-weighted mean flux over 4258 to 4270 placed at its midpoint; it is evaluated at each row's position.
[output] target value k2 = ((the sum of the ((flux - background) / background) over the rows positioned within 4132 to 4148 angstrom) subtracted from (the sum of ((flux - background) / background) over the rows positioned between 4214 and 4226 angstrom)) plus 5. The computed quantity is 4.89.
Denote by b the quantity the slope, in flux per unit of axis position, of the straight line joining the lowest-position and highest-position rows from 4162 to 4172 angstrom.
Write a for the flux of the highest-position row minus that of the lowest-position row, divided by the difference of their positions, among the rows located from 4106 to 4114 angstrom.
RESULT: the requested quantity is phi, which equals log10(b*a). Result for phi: -2.3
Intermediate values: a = -0.033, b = -0.17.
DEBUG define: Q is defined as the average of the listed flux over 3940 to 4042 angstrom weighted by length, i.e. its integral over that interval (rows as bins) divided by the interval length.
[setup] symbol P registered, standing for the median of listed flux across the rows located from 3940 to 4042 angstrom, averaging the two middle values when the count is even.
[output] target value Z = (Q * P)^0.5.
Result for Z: 13.2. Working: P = 13.3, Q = 13.1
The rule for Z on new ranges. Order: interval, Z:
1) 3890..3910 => 13.7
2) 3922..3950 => 13.1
